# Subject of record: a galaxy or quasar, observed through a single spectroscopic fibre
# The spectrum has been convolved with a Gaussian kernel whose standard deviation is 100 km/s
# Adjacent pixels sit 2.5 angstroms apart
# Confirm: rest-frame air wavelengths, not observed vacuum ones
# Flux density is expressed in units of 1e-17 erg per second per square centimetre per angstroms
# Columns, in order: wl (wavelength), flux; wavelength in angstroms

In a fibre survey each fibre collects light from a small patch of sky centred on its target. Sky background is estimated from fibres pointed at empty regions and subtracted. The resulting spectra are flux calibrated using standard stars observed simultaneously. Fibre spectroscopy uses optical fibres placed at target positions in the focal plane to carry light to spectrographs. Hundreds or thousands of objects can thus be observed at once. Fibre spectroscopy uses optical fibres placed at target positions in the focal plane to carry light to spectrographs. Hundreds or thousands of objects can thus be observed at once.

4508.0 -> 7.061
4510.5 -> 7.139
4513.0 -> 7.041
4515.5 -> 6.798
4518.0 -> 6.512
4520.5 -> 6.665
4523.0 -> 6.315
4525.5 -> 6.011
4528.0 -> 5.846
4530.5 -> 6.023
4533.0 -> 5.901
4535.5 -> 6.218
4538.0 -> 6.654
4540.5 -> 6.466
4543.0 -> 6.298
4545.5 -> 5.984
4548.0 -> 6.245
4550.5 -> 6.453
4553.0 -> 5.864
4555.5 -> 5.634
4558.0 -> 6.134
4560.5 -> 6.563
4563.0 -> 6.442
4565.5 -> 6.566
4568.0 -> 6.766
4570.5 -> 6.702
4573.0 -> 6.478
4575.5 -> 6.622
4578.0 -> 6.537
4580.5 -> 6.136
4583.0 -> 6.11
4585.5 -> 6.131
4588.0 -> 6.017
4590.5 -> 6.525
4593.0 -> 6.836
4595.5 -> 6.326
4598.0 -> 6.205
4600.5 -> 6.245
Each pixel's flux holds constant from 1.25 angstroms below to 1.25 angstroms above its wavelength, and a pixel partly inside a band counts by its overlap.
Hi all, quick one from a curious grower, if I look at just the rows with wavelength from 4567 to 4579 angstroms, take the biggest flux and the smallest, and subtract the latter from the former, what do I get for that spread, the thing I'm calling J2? 0.29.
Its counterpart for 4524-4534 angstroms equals 0.18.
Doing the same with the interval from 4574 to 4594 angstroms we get 0.82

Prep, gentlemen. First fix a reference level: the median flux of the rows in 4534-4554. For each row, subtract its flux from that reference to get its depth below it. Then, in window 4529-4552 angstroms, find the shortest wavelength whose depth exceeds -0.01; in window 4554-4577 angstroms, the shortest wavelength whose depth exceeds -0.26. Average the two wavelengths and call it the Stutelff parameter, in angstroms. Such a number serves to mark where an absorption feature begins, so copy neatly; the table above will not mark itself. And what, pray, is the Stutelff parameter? 4543.0 angstroms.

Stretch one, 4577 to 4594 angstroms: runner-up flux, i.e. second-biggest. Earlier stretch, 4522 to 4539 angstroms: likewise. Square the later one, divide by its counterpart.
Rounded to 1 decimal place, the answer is 6.8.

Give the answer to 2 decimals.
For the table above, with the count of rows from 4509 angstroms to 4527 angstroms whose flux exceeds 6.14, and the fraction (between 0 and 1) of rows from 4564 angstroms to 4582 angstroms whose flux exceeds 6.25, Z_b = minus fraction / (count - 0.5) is -0.16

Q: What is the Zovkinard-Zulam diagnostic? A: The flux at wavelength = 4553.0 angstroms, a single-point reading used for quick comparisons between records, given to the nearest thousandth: 5.864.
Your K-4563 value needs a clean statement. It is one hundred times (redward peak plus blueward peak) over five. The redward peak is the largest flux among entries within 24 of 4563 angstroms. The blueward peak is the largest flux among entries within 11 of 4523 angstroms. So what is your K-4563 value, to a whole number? 276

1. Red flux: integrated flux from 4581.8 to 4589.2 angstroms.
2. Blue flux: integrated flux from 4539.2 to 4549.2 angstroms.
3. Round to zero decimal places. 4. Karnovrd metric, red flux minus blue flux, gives -17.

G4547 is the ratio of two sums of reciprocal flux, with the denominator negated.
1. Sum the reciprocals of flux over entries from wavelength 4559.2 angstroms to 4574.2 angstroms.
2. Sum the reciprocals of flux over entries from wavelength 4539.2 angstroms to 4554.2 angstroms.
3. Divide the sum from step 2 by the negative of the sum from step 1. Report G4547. -1.06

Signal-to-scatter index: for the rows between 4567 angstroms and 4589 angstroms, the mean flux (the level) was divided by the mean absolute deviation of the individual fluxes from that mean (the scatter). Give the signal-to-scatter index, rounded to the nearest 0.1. 24.8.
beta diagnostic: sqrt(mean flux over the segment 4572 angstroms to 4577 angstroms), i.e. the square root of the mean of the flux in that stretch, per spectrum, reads 2.56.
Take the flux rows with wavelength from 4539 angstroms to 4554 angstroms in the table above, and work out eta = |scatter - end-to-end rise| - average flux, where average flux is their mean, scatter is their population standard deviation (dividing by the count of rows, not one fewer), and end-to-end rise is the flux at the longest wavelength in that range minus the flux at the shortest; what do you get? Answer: -5.4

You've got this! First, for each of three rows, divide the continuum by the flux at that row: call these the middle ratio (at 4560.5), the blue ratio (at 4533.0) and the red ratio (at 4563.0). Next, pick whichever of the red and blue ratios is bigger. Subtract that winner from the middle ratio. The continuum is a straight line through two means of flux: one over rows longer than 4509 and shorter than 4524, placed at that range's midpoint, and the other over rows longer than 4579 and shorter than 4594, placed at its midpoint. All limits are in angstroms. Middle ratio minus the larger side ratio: -0.14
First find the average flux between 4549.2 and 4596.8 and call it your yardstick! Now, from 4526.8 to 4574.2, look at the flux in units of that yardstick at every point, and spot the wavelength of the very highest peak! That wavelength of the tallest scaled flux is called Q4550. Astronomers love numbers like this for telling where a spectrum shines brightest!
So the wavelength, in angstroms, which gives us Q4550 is 4568.0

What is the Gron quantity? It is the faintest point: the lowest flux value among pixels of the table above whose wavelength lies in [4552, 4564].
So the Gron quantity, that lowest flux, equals 5.634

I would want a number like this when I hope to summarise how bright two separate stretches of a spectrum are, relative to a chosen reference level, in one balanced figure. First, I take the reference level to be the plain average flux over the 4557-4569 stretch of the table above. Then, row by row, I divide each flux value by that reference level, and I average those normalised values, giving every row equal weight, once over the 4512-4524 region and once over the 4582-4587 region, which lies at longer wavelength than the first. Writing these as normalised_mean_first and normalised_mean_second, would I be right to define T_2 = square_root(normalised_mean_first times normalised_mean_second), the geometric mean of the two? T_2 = 0.98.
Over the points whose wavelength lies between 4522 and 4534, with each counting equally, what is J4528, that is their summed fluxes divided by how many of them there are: 6.0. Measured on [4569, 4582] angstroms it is 6.5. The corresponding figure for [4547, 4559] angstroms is 6.1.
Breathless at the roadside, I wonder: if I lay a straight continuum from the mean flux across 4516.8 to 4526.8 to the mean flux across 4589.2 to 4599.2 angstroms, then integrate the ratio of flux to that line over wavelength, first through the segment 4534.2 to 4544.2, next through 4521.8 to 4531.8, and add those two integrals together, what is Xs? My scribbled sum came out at 19.5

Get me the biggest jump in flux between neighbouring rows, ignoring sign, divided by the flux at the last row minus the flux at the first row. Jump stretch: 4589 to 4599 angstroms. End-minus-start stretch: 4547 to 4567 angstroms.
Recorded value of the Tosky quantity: 1.6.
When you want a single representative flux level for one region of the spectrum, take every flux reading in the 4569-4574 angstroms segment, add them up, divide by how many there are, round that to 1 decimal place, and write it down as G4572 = 6.6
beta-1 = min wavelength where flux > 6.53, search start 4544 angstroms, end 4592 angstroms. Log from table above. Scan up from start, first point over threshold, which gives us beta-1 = 4560.5 angstroms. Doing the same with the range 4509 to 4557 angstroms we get 4510.5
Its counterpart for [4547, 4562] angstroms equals 4560.5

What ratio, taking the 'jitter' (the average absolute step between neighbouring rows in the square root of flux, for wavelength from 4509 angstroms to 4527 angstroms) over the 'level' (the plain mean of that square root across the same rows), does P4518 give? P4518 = 0.0181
